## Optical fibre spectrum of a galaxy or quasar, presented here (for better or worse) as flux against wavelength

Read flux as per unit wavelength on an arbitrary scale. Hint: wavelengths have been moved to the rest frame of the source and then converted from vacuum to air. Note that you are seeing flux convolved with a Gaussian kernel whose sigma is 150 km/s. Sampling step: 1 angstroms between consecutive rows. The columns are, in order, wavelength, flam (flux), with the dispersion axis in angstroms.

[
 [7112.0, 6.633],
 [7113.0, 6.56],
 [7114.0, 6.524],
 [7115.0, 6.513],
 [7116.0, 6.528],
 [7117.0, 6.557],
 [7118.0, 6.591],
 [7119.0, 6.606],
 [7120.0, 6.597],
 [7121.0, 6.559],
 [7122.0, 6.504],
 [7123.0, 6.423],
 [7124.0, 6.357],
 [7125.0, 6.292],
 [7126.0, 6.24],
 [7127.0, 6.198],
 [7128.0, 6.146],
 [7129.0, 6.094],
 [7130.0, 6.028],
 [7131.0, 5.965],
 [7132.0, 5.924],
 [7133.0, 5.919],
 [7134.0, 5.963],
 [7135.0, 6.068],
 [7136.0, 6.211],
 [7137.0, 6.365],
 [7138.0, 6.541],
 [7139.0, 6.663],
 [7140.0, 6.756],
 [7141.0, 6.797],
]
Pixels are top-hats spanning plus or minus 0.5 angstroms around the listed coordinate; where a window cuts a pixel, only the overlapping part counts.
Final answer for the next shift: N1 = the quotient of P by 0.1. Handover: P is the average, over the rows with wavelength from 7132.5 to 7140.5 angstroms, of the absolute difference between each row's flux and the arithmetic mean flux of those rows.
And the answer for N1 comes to 2.7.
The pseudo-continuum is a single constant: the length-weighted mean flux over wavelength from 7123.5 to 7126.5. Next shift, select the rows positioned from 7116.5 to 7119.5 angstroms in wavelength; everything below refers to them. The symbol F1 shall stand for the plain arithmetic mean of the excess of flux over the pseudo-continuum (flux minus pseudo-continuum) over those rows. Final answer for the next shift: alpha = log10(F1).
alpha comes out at -0.54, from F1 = 0.29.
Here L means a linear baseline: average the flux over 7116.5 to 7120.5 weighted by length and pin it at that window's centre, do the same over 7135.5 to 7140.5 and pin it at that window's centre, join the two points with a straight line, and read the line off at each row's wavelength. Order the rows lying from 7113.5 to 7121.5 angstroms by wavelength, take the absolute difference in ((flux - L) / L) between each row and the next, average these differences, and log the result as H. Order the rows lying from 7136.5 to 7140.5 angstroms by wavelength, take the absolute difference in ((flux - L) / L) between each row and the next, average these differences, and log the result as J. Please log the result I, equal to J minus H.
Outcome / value 0.017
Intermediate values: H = 0.0034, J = 0.021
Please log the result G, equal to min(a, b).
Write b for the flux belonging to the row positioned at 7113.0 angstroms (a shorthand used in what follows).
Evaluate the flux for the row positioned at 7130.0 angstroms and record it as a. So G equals 6.03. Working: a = 6.028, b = 6.56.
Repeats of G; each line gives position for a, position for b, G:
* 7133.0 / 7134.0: 5.92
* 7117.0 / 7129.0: 6.09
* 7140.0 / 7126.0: 6.24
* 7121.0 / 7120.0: 6.56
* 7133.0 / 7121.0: 5.92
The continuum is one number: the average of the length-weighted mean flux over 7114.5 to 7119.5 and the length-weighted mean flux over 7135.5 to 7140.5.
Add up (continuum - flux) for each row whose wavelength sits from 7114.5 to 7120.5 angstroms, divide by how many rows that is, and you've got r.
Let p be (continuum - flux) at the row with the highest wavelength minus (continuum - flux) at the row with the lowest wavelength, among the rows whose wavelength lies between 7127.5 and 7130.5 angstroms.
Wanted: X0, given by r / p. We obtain -0.3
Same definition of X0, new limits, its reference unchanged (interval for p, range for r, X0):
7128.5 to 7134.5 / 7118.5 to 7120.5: -0.5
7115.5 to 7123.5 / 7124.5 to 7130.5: 3.5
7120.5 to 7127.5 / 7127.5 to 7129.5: 1.1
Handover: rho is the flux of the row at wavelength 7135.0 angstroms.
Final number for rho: 6.068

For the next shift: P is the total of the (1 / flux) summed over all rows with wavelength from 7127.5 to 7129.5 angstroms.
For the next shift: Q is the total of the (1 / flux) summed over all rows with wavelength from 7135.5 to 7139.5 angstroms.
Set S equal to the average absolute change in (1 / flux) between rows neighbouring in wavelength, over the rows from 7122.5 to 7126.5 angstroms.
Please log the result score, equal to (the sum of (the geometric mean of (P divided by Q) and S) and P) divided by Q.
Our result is 0.6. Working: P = 0.33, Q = 0.62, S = 0.0015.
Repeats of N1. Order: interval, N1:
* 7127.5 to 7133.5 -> 0.8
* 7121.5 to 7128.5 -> 1.0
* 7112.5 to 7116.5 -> 0.1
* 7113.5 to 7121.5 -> 0.3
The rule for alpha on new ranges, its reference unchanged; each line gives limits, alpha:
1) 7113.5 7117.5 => -0.63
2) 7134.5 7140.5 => -0.86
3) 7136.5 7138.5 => -0.81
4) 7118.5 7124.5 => -0.68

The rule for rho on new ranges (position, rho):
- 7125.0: 6.292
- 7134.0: 5.963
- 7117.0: 6.557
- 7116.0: 6.528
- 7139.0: 6.663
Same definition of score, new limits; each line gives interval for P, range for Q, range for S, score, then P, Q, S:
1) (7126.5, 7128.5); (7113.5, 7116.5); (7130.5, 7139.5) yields 0.8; 0.32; 0.46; 0.0025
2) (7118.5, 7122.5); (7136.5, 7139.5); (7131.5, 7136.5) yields 1.4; 0.61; 0.46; 0.0020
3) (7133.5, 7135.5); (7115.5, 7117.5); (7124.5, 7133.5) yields 1.2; 0.33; 0.31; 0.0013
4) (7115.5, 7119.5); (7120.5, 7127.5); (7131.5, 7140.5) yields 0.6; 0.61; 1.10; 0.0026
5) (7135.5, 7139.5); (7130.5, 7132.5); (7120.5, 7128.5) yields 2.0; 0.62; 0.34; 0.0015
